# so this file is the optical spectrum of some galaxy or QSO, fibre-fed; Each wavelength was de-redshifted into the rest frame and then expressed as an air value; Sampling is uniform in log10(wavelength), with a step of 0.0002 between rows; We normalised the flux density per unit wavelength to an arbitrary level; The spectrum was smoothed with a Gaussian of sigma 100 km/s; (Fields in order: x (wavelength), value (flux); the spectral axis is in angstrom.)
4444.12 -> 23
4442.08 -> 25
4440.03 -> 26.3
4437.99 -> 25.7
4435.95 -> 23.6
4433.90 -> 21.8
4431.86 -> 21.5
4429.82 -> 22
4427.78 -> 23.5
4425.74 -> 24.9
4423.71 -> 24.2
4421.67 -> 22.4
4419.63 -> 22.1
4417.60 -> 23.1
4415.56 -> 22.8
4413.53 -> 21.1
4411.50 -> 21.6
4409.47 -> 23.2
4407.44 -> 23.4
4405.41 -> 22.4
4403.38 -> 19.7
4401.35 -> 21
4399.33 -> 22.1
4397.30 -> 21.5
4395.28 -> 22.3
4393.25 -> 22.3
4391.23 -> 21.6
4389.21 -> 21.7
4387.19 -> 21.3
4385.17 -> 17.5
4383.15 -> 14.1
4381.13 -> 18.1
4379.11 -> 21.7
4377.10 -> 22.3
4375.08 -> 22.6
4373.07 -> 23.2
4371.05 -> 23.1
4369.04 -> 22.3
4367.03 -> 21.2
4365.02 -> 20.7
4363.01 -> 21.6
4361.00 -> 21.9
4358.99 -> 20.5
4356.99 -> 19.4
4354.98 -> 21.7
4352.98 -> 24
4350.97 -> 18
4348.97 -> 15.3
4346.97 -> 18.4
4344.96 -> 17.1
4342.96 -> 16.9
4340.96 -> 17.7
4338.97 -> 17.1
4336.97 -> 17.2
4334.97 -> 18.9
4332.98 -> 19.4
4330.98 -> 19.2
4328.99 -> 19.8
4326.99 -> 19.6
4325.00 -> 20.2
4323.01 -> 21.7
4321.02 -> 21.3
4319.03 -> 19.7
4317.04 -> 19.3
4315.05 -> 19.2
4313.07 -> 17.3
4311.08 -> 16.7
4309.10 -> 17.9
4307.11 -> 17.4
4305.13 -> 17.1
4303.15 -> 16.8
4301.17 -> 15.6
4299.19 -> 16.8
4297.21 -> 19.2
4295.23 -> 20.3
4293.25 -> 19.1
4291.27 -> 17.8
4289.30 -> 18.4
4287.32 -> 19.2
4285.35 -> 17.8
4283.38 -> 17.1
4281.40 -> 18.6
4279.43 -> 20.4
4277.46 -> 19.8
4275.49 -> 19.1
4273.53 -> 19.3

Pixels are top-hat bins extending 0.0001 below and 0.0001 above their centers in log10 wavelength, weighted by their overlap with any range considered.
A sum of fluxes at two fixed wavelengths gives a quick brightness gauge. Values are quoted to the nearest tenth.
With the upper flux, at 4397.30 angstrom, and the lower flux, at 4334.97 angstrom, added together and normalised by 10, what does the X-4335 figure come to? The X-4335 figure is 4.0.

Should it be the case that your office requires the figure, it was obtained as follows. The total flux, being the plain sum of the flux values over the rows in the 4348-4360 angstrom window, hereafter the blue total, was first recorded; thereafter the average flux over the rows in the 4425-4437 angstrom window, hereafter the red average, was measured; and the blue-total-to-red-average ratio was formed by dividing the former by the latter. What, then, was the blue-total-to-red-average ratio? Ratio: 5.2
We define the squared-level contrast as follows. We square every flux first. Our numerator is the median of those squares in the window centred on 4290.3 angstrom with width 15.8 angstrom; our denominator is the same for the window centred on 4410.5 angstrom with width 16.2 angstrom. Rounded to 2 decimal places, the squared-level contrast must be 0.69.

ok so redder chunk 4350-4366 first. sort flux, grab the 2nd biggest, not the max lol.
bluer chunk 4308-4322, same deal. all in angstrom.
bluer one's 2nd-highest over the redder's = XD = 0.90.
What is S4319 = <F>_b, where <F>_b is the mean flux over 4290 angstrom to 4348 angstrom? 18.4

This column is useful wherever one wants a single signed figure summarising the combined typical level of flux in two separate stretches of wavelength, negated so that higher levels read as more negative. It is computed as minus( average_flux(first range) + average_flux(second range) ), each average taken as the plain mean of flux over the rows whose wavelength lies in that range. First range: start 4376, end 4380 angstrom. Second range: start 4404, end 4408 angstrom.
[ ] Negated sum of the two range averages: -45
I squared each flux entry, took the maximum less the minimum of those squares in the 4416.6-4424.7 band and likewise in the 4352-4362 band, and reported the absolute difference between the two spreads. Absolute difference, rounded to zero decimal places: 102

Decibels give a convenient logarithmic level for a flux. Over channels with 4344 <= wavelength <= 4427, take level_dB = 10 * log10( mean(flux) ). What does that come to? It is 13.3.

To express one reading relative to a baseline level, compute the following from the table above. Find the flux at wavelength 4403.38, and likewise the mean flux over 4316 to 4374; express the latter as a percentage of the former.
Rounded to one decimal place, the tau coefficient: 100.9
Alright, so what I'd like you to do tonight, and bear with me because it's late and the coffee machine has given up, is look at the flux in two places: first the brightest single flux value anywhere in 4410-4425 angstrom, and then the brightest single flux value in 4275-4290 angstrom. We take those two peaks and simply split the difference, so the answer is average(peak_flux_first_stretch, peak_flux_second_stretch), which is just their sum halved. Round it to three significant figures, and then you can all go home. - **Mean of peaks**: 22.3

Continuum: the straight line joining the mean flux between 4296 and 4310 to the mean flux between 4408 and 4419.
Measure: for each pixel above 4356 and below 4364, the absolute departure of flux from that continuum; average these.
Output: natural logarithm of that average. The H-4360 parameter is 0.1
